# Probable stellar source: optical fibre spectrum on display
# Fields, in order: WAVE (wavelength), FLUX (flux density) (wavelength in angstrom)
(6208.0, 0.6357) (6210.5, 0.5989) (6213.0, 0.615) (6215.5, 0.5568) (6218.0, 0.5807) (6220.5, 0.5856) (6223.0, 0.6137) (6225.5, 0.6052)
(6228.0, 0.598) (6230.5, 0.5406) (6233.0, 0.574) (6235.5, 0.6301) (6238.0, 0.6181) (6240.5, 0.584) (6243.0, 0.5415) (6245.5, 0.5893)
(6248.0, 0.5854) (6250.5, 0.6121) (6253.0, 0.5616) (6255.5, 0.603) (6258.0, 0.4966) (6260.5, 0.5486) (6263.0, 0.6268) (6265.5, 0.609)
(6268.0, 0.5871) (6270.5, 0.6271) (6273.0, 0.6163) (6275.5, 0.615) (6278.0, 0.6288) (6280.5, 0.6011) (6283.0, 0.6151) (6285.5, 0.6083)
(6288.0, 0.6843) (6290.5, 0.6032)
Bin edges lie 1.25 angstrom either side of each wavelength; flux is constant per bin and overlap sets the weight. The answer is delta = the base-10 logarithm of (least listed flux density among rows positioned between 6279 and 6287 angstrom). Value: -0.221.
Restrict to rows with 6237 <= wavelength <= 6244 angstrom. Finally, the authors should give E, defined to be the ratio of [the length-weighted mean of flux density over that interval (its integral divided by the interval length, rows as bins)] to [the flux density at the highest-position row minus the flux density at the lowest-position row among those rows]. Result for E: -8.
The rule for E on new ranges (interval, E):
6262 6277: -52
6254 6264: 24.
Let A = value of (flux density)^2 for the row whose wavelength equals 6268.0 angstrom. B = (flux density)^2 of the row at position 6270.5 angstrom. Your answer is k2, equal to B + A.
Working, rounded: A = 0.345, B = 0.393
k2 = 0.738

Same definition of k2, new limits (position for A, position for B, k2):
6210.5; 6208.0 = 0.763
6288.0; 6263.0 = 0.861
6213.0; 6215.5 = 0.688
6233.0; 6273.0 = 0.709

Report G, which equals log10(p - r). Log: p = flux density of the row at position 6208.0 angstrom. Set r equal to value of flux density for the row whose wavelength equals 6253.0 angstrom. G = -1.1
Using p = 0.6357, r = 0.5616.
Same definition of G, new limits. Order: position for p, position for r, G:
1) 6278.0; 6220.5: -1.4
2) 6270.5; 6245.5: -1.4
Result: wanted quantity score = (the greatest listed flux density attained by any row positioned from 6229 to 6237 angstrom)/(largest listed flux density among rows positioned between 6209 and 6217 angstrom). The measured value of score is 1.02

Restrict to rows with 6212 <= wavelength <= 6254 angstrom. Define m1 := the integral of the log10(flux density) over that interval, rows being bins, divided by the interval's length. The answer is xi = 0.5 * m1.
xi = -0.116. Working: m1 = -0.231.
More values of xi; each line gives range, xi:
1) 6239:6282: -0.115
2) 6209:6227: -0.113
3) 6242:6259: -0.122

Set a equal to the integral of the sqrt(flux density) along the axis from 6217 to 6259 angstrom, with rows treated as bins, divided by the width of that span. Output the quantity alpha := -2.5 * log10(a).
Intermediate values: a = 0.764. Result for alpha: 0.292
